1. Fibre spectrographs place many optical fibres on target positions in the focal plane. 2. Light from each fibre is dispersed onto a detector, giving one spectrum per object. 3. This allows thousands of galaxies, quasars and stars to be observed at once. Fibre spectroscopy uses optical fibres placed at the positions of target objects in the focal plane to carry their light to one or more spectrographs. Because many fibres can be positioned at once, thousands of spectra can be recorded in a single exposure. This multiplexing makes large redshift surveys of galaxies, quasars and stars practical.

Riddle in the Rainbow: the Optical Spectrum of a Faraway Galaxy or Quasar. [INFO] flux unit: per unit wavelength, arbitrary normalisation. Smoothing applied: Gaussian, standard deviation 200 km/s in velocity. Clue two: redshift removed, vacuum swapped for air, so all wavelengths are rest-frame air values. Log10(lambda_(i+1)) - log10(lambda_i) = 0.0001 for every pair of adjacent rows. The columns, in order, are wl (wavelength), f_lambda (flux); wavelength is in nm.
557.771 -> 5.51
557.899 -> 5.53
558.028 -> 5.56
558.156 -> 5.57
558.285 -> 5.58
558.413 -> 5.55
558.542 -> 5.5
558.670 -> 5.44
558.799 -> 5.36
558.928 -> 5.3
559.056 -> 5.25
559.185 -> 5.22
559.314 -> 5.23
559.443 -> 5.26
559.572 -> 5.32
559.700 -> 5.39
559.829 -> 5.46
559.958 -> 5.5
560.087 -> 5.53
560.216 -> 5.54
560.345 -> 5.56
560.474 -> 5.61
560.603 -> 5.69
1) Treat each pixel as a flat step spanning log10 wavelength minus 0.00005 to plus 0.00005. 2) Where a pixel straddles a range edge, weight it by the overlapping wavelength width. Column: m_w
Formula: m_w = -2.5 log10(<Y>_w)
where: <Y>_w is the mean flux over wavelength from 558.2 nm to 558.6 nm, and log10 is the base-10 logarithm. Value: -1.86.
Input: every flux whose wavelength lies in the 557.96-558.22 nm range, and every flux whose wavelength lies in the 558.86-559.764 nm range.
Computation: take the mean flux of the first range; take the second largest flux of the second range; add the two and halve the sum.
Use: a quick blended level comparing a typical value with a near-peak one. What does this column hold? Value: 5.44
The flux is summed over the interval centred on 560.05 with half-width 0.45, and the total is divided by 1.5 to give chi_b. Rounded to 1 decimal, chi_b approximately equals 25.7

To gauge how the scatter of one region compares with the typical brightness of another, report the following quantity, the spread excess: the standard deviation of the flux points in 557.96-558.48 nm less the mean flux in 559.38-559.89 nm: -5.35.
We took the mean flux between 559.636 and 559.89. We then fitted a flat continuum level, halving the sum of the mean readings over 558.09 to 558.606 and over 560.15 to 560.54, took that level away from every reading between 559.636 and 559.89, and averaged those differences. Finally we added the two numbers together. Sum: 5.29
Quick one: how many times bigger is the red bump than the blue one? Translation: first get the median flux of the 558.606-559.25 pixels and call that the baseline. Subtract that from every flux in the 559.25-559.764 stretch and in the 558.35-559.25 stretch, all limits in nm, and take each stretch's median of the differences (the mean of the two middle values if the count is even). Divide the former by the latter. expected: -0.2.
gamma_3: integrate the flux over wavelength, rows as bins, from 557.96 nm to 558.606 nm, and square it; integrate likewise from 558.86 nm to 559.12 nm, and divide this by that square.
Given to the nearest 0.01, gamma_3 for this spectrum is 0.11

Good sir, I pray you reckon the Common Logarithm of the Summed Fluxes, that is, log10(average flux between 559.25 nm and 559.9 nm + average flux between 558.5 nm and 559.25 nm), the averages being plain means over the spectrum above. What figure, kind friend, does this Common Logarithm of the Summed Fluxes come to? 1.03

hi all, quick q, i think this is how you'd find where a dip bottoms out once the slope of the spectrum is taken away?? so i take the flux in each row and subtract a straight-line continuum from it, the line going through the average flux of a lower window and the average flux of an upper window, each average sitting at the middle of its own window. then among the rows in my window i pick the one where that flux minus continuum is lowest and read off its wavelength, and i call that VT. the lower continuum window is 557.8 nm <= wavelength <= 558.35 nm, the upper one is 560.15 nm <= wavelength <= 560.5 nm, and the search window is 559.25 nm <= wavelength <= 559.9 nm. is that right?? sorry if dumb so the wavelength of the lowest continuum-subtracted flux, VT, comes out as 559.314 nm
